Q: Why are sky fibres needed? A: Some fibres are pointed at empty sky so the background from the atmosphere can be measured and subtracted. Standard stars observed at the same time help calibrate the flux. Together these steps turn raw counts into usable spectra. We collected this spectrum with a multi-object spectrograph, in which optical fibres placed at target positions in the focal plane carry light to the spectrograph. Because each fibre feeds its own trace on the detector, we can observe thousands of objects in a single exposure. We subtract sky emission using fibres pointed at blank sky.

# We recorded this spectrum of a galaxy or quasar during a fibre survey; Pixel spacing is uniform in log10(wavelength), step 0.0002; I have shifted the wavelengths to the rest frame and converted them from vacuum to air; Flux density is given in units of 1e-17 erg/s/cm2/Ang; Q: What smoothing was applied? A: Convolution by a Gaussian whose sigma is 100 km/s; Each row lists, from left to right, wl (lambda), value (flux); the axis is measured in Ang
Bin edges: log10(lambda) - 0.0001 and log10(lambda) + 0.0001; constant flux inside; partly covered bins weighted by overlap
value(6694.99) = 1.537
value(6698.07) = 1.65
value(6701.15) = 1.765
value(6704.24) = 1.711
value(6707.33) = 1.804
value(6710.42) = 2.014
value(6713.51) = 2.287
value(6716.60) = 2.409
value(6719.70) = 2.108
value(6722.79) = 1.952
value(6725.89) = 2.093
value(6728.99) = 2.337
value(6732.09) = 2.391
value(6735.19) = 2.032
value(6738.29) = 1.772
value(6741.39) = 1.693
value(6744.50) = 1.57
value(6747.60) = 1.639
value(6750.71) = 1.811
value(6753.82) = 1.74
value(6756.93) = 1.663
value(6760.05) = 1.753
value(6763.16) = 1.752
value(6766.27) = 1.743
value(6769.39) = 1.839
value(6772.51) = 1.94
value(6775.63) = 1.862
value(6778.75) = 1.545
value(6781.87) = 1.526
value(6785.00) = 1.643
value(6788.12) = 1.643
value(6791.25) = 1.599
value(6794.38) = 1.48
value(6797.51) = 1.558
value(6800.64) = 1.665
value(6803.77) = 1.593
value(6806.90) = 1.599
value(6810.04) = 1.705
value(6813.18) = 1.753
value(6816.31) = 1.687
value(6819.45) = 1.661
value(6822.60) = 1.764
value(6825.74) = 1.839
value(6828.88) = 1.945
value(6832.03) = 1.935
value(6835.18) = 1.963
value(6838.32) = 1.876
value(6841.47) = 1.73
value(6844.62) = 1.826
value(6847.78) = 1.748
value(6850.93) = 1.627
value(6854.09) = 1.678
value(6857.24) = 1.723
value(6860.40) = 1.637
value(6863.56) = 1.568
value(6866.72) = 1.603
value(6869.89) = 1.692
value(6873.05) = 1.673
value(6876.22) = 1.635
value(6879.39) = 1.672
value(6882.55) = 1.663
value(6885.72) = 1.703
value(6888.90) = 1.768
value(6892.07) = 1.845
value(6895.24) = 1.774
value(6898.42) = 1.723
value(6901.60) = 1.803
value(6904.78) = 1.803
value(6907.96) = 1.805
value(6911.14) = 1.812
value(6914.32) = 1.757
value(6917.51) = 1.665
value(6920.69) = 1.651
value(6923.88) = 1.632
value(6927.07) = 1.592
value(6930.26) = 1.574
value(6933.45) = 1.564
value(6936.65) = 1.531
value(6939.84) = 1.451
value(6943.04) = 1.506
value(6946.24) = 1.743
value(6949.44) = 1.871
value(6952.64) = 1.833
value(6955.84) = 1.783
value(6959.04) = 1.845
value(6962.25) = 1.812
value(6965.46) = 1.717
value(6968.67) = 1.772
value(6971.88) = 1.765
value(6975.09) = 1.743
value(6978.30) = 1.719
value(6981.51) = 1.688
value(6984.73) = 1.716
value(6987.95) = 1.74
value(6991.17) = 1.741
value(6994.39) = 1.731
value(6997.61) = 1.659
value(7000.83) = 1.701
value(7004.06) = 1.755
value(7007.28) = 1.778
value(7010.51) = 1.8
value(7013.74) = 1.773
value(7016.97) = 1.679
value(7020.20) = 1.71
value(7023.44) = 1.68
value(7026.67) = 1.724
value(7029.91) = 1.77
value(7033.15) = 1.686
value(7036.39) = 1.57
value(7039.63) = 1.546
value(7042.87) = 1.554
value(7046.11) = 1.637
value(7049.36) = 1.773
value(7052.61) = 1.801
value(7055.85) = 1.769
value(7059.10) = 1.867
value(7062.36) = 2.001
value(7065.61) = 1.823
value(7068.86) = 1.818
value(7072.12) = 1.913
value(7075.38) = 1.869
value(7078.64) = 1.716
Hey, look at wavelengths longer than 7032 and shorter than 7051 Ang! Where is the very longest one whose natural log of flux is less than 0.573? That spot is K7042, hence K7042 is 7049.36 Ang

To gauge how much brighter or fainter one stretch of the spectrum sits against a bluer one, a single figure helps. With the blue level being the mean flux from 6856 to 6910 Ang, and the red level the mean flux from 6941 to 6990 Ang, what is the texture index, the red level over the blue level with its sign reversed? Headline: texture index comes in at -1.02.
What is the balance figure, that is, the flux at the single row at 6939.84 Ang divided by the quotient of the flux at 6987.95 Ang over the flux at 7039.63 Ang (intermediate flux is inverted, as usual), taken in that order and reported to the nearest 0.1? 1.3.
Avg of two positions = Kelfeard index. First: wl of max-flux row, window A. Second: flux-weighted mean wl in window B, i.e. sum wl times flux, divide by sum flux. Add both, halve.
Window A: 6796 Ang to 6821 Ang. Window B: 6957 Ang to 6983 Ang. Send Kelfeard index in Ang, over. 6891.6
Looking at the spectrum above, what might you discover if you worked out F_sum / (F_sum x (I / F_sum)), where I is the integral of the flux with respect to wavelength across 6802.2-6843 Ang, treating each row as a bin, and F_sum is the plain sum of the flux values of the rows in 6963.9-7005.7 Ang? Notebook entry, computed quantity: 0.310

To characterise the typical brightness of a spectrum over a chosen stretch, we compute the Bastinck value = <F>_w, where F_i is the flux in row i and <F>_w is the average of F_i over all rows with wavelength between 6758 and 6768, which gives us 1.75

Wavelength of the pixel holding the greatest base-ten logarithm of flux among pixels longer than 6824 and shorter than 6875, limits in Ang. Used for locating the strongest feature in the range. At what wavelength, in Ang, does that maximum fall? 6835.18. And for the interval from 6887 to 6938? 6892.07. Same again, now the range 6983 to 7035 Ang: 7010.51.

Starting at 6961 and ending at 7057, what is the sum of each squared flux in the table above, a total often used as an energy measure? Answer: 89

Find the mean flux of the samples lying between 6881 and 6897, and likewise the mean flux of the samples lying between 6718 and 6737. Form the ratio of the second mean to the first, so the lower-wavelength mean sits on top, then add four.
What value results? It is 5.2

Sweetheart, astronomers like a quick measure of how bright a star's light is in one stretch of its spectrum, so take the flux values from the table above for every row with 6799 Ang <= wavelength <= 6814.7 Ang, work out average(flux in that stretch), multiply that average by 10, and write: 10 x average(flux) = 16.6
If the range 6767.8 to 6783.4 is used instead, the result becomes 17.4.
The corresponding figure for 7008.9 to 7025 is 17.3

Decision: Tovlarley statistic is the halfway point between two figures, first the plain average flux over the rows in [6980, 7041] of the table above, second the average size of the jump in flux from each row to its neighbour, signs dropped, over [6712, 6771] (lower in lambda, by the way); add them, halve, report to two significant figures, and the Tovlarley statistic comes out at 0.92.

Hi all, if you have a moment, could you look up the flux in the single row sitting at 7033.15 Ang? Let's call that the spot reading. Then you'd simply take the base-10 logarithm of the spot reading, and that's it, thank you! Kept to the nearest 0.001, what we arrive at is 0.227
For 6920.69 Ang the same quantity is 0.218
